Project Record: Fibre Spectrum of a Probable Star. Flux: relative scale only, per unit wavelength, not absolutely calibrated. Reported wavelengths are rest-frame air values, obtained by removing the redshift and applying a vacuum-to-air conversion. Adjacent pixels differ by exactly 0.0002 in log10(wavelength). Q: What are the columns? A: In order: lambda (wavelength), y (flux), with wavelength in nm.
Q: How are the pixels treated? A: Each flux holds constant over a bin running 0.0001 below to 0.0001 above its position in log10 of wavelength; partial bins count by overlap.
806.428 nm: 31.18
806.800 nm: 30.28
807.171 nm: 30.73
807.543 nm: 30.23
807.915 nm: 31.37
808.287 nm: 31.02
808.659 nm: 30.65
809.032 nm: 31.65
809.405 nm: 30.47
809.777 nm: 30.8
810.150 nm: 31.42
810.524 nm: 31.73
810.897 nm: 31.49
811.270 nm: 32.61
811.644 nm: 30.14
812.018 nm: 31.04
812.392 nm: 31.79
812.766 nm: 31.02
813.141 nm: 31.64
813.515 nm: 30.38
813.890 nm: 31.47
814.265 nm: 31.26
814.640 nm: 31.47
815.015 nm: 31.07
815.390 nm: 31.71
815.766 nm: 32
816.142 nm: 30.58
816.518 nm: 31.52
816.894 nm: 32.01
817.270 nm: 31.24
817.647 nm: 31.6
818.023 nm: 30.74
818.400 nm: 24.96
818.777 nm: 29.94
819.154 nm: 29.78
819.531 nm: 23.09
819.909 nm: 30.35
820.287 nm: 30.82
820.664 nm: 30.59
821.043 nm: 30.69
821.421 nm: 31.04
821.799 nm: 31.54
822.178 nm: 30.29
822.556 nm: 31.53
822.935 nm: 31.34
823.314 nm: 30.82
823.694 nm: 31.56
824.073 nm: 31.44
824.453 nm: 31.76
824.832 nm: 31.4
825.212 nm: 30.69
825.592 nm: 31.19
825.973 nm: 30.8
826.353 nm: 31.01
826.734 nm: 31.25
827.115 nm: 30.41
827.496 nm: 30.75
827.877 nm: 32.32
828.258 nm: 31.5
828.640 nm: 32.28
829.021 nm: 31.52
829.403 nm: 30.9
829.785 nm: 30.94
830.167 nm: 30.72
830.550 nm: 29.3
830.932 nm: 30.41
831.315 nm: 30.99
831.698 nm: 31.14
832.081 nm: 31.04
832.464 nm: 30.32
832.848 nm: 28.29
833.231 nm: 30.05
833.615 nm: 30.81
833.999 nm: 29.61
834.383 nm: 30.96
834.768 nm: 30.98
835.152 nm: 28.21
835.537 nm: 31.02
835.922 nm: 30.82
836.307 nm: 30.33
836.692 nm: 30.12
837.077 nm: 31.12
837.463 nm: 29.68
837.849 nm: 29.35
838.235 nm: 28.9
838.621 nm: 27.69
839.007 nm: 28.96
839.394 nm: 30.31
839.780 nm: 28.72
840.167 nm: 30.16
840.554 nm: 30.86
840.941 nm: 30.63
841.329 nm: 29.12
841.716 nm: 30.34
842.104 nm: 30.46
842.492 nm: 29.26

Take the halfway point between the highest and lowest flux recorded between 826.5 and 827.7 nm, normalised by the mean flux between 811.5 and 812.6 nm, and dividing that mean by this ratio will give 31.2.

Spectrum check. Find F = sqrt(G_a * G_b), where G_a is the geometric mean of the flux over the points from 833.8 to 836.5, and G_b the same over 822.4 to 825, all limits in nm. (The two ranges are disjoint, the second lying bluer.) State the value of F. 30.8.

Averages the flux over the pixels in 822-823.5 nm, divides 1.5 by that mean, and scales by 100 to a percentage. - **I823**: 4.84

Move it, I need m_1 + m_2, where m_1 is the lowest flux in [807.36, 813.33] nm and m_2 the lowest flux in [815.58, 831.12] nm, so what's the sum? 53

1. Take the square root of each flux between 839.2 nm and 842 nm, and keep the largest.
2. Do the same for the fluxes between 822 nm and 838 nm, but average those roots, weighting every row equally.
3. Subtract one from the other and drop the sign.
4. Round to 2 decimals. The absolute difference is 0.01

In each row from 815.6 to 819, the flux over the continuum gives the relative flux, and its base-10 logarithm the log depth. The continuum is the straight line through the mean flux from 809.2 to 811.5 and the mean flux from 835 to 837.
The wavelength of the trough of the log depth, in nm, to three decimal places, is 818.400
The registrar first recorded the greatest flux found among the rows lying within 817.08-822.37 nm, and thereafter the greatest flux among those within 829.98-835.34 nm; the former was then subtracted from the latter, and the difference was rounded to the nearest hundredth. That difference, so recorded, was -0.46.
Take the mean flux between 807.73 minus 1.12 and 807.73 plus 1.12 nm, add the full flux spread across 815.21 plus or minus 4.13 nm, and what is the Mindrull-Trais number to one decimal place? 38.4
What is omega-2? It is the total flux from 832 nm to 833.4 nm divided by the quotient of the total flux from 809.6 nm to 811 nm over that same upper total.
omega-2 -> 114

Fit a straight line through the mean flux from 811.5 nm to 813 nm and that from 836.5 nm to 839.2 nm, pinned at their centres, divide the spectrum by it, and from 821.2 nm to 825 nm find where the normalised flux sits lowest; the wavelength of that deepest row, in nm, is 822.178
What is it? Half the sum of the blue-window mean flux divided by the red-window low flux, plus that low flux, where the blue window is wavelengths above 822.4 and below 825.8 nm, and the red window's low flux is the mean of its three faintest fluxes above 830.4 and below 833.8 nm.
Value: 15.1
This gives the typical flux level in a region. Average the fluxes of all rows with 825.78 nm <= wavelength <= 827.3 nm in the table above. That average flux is 30.9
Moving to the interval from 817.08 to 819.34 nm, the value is 29.7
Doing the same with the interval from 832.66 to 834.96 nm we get 30.1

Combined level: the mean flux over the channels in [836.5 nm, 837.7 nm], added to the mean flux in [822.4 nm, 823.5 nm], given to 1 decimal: 61.5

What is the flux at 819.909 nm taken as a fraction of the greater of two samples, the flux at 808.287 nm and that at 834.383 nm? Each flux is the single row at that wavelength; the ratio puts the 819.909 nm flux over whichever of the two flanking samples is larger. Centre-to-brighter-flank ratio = 0.98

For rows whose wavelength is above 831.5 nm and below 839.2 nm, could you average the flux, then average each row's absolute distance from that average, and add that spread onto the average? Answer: 30.9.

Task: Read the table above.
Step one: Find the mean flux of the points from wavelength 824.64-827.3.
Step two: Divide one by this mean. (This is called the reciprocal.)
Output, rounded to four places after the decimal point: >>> 0.0323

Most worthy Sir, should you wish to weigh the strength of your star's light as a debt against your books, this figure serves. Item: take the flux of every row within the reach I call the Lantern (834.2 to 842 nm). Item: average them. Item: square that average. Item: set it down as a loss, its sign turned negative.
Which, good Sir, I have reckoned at -895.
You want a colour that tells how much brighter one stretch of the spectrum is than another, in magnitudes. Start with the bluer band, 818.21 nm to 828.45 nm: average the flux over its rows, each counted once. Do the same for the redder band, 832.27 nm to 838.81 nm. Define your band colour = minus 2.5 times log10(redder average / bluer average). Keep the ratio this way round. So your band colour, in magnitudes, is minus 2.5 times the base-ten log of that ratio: 0.02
